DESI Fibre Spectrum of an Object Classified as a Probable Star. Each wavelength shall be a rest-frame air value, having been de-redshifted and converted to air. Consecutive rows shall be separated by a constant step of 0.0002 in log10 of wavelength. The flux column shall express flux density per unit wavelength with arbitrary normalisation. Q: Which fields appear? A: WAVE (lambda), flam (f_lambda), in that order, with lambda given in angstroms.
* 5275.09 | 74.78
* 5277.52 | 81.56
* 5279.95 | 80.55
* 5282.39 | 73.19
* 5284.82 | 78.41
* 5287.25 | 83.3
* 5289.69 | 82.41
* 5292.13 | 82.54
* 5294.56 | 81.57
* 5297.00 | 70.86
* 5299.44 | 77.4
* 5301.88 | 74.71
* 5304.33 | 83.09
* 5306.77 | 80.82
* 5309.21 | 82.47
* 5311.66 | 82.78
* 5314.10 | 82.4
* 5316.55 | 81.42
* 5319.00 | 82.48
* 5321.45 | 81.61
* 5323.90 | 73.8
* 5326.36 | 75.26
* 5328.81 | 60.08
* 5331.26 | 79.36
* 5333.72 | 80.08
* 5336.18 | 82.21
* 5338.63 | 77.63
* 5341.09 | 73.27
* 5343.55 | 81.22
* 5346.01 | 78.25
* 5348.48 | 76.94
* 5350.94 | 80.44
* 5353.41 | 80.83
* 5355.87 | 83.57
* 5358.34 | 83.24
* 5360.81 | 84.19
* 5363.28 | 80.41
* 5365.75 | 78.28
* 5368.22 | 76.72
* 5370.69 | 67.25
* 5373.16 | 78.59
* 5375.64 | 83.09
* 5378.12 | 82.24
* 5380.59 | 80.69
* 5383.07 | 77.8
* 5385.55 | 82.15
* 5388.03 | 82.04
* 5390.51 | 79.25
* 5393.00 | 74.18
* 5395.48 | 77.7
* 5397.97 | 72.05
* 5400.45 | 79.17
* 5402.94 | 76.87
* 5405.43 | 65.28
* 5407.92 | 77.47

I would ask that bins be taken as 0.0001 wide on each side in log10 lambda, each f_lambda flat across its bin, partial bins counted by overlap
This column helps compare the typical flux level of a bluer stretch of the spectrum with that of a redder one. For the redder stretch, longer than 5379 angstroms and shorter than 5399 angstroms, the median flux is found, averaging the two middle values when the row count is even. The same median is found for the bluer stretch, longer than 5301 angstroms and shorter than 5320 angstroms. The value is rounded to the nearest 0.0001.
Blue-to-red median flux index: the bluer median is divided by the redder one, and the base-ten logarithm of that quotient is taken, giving 0.0211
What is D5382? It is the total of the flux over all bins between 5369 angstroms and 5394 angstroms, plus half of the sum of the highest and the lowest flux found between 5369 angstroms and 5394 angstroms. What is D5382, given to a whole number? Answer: 862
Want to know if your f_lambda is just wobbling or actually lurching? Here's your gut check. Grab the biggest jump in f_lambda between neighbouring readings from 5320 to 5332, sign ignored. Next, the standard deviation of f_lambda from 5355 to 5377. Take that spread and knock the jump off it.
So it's -14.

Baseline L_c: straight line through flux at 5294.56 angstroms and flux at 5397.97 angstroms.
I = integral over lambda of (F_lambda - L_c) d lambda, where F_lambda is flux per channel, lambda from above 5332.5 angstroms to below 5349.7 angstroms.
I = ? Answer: 21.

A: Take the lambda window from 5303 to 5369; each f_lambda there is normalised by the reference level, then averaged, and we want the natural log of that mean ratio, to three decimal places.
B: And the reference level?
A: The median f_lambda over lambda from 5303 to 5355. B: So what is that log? -0.018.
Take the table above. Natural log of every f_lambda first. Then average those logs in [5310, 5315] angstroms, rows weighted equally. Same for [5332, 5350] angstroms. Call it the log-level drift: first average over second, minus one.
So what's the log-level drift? 0.012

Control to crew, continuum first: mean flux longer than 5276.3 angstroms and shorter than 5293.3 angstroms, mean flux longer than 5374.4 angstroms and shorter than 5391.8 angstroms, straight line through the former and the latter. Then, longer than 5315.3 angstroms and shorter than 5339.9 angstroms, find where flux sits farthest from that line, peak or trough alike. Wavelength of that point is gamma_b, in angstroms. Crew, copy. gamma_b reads 5328.81 angstroms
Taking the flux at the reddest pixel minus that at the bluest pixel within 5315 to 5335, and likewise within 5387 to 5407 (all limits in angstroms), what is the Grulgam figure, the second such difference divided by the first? 13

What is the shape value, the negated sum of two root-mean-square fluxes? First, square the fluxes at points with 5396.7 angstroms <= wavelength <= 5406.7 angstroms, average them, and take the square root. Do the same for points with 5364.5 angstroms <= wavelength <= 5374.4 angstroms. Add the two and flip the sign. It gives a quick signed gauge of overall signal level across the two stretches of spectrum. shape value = -148.9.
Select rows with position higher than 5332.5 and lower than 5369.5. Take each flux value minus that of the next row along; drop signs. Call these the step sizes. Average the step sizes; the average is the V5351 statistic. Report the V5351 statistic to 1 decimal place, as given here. 2.8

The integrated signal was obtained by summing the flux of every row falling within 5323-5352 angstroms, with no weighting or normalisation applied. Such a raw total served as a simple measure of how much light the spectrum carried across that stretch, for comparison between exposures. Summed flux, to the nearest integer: 919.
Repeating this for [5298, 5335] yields 1178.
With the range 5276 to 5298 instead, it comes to 714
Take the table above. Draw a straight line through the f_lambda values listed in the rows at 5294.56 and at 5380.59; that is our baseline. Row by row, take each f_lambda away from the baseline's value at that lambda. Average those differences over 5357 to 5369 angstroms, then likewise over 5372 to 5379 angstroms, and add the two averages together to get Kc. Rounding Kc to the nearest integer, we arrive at 0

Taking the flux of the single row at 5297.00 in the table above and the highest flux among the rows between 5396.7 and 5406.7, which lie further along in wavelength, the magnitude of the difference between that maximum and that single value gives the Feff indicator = 8.3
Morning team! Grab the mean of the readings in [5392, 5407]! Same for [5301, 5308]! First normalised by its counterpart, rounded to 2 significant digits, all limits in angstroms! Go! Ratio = 0.93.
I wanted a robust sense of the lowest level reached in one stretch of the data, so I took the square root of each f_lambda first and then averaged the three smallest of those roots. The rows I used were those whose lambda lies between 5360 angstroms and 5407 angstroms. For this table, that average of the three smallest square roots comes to 8.26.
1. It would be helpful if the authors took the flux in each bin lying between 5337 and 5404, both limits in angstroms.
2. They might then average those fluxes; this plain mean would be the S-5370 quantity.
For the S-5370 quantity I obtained 78.8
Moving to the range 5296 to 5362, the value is 78.9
